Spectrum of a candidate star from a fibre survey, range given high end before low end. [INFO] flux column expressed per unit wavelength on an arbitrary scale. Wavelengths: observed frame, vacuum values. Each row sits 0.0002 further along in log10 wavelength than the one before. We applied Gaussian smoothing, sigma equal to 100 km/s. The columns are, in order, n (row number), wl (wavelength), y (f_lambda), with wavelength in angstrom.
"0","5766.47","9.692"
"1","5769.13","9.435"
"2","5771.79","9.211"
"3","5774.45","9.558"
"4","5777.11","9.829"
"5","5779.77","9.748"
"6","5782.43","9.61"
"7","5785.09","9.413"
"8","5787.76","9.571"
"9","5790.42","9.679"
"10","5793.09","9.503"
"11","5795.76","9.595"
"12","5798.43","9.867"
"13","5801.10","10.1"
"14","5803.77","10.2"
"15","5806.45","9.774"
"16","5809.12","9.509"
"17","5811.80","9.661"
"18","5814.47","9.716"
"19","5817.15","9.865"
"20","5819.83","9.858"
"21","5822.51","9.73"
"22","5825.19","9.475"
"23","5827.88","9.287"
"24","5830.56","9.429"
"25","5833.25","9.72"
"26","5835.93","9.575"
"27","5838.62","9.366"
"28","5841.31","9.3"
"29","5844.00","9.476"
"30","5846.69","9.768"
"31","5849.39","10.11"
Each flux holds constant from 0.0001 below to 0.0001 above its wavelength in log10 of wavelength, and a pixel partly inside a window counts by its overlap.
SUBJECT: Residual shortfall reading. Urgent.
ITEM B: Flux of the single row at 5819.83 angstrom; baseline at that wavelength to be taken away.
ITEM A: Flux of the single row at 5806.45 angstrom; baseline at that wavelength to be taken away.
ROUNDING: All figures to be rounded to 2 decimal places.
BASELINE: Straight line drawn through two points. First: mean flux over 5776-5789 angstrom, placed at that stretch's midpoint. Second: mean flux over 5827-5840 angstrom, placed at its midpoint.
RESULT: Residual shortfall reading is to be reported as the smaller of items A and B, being 0.21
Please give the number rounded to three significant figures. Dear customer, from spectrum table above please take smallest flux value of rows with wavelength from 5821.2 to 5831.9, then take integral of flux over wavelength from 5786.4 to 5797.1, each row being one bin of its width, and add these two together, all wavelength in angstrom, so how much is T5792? 112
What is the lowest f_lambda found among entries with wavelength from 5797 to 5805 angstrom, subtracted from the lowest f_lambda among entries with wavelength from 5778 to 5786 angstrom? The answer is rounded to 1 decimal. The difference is -0.5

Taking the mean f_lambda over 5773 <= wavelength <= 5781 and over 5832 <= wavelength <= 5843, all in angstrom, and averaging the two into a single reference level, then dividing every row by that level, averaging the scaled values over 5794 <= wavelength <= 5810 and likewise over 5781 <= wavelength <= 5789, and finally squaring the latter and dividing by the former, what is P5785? 0.96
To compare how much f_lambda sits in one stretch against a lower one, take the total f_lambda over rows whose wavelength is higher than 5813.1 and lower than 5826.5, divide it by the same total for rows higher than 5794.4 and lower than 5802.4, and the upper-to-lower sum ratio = 1.6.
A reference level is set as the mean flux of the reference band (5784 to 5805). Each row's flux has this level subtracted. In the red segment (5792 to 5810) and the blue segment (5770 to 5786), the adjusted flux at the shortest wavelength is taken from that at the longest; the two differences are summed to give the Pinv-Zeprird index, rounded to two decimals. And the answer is 0.21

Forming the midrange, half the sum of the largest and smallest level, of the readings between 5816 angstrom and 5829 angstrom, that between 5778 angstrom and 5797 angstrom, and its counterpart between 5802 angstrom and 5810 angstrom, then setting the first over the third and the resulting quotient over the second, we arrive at 0.101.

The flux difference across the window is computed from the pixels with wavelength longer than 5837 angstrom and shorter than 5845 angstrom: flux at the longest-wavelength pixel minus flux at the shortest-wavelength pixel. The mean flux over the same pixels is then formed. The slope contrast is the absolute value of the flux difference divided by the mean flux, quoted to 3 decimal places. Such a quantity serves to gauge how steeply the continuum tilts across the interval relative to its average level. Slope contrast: 0.012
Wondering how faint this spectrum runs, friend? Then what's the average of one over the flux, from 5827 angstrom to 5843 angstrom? 0.106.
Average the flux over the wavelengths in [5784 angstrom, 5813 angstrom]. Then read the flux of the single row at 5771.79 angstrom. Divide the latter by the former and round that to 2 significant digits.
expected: 0.95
